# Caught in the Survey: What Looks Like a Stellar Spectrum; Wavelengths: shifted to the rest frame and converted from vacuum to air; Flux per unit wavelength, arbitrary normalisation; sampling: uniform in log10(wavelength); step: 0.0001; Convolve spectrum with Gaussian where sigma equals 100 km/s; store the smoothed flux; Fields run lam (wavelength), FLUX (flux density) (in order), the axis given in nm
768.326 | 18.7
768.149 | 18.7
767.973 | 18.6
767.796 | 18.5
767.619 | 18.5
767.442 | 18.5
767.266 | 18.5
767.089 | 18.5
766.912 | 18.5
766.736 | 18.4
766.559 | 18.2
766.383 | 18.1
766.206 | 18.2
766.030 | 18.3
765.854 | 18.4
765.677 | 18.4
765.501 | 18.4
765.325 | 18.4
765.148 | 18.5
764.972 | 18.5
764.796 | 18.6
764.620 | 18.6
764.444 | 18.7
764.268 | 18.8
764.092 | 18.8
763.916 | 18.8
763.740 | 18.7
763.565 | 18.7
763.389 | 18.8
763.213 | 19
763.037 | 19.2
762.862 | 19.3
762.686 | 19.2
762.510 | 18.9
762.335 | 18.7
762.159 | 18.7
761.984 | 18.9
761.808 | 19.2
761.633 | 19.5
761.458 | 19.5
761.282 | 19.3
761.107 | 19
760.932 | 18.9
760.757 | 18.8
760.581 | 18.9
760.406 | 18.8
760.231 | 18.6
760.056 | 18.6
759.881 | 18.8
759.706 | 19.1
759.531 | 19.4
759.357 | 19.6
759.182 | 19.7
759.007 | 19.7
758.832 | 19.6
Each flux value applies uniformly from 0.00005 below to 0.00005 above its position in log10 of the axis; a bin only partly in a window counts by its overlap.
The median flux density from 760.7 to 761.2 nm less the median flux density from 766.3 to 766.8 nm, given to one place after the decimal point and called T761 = 0.7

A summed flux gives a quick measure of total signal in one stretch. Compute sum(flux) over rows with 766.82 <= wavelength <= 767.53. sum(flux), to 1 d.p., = 74.0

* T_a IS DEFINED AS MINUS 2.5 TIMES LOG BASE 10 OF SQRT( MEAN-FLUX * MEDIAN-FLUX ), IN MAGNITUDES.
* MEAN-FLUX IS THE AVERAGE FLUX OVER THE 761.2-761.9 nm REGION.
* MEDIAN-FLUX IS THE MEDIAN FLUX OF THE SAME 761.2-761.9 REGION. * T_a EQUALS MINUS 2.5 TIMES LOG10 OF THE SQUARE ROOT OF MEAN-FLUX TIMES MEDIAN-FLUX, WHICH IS -3.22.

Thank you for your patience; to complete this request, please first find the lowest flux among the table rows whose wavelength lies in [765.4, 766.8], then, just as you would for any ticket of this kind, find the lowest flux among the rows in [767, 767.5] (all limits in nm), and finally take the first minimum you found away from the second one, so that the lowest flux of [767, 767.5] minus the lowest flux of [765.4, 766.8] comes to 0.4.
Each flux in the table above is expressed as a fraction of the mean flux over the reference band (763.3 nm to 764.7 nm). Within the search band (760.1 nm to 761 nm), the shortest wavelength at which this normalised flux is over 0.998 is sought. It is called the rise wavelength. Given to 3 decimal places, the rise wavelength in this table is 760.406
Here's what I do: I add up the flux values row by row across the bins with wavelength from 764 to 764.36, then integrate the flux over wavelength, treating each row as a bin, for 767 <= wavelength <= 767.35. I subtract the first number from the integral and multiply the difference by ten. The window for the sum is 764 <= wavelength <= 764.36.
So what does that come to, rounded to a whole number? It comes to -311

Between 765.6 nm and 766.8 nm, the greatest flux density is 18.4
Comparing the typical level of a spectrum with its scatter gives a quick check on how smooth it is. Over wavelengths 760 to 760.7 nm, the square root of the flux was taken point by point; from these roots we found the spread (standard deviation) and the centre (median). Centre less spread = 4.31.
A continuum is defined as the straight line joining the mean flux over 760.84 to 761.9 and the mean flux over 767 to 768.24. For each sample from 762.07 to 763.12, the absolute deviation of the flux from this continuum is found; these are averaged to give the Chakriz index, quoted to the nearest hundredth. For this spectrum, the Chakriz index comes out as 0.26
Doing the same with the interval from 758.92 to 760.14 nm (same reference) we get 0.33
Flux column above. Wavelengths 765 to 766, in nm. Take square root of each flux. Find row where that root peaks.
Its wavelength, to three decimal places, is 765.148 nm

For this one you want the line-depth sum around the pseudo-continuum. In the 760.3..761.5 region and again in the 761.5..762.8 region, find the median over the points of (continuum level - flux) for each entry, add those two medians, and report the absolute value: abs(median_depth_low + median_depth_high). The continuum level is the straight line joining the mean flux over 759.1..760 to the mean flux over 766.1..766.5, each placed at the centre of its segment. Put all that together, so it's 0.08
